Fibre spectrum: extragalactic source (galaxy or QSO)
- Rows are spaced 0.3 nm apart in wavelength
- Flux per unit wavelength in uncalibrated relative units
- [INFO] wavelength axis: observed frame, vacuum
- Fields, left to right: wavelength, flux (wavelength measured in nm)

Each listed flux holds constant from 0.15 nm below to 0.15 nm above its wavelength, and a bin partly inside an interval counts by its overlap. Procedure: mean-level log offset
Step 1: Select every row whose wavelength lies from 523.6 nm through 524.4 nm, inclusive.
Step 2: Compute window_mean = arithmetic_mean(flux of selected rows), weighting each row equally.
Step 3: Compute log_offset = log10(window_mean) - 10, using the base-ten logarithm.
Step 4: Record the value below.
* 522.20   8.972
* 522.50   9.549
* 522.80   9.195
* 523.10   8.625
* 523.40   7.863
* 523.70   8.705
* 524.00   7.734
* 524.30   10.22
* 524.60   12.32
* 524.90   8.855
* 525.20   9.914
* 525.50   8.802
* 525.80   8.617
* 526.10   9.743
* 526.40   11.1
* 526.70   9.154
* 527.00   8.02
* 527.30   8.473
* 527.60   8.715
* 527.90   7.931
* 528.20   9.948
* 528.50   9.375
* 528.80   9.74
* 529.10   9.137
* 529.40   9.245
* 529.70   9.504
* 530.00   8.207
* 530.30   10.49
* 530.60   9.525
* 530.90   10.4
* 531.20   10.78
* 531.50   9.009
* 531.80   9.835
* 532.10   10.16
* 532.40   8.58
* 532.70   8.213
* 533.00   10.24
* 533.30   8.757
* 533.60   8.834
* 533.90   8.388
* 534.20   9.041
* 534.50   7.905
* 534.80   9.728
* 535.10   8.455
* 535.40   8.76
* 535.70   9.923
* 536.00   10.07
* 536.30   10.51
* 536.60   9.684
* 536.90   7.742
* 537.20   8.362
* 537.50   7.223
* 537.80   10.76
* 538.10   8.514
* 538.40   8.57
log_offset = -9.05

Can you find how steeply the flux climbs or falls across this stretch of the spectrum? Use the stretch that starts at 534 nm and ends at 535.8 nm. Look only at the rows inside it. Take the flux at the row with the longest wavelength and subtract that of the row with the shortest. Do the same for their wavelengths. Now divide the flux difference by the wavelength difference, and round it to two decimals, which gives 0.59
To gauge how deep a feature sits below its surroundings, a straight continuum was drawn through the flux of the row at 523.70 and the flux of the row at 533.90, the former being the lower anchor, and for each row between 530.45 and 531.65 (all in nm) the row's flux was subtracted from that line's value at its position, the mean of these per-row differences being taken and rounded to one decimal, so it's -1.5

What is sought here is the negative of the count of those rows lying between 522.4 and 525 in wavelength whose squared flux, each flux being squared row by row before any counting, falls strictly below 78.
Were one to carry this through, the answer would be -4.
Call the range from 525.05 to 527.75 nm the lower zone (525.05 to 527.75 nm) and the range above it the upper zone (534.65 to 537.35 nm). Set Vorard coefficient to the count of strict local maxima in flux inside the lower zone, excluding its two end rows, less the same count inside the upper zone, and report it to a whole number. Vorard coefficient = 0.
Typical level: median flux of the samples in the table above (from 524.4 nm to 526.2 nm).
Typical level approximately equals 9.3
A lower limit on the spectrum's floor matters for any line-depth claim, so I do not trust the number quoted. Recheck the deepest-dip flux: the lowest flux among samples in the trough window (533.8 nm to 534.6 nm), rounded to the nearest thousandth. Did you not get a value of 7.905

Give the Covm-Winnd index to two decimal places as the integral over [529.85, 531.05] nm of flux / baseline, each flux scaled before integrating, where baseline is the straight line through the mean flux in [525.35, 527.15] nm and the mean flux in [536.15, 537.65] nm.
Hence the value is 1.28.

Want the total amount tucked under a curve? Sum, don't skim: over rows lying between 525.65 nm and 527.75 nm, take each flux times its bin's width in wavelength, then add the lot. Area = 19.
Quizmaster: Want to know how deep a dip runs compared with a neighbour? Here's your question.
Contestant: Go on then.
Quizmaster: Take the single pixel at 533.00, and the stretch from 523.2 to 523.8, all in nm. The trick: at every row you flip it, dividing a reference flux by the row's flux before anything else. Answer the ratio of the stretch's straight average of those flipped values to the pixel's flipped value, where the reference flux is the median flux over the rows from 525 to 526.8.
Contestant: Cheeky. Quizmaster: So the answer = 1.24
